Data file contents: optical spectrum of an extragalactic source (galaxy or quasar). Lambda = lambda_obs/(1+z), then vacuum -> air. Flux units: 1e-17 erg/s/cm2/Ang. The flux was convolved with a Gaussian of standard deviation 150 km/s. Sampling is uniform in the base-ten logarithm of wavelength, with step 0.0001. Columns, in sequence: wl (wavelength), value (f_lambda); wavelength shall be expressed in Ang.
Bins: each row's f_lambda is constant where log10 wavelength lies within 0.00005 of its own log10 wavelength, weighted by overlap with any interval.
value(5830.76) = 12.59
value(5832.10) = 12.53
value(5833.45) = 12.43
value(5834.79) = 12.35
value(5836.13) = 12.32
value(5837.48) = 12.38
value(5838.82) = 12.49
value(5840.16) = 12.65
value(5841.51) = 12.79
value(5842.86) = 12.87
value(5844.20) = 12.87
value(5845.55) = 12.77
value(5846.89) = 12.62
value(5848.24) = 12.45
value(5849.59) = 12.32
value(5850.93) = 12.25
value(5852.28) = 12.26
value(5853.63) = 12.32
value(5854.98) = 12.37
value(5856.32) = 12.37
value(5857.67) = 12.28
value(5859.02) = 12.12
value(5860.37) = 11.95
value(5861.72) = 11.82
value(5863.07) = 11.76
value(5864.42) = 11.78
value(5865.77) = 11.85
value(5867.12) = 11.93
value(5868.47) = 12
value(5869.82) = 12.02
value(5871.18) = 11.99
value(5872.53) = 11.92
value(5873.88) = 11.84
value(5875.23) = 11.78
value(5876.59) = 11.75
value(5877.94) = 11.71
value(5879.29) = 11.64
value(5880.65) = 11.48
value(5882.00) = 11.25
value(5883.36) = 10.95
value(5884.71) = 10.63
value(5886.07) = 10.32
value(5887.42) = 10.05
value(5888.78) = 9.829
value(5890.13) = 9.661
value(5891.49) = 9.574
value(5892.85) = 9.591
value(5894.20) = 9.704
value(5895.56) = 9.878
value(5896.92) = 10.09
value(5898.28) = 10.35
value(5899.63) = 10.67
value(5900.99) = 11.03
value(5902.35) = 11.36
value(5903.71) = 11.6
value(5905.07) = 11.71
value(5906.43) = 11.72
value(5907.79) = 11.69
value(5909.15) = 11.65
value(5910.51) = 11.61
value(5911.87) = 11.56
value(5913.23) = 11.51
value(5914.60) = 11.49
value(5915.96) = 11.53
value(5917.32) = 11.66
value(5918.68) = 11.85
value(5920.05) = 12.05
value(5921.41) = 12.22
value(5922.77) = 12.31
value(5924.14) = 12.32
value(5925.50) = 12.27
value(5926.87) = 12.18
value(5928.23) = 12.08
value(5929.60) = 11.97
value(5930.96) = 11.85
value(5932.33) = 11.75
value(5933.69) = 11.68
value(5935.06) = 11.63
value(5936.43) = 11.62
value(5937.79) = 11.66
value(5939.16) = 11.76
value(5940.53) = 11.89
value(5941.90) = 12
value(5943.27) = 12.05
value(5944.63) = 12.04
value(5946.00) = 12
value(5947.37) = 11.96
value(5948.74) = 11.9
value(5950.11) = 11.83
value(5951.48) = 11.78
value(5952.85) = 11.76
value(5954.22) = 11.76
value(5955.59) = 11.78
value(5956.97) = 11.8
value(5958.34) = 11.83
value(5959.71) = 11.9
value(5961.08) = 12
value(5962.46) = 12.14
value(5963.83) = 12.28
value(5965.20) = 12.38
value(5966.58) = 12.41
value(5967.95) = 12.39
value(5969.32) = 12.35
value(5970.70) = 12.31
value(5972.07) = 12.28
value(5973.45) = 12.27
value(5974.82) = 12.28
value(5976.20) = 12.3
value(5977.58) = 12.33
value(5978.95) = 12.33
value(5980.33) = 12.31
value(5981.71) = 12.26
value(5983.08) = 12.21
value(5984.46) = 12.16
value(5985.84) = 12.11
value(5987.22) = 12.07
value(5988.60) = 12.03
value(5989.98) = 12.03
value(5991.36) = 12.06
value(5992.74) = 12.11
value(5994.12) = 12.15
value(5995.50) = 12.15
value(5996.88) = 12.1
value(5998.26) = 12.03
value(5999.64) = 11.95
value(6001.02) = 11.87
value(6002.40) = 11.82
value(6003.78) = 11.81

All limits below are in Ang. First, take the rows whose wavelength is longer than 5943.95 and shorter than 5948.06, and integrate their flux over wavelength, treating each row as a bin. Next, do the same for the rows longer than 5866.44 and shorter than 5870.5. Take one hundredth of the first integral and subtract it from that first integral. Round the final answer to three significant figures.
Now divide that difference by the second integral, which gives 1.00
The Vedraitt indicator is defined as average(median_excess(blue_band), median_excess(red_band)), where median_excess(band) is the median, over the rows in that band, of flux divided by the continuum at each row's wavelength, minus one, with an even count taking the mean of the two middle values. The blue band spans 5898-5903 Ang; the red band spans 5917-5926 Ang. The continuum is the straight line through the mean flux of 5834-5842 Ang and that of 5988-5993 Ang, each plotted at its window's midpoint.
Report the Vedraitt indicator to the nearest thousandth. -0.061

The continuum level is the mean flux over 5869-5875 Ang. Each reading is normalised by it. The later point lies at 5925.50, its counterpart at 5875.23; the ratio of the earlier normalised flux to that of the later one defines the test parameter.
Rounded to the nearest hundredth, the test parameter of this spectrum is 0.96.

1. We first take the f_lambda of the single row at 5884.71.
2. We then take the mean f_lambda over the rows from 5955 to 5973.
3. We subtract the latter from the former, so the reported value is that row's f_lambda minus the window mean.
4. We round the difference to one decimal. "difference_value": -1.5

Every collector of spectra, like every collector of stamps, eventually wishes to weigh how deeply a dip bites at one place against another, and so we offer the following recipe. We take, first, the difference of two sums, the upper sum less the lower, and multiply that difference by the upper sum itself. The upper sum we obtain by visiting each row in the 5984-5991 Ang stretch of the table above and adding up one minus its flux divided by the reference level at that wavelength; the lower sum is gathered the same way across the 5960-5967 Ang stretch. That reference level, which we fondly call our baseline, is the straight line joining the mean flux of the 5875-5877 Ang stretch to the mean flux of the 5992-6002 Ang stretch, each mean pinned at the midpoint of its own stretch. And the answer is -0.002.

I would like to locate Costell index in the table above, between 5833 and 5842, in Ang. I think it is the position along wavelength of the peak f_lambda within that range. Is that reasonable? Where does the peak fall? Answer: 5841.51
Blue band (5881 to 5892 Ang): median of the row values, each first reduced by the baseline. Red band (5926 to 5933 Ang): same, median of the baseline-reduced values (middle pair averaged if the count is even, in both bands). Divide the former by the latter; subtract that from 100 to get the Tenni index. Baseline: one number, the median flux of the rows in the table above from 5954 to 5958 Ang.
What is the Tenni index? 108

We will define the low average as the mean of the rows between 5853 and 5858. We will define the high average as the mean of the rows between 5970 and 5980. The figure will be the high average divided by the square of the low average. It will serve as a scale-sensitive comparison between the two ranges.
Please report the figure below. 0.081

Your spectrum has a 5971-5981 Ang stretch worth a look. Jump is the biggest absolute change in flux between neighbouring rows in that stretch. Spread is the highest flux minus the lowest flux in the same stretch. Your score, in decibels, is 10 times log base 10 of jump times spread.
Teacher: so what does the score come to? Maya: -27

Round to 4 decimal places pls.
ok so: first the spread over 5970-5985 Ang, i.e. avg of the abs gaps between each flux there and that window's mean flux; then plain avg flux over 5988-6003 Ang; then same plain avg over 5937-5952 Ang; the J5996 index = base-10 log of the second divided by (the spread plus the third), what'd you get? 0.0034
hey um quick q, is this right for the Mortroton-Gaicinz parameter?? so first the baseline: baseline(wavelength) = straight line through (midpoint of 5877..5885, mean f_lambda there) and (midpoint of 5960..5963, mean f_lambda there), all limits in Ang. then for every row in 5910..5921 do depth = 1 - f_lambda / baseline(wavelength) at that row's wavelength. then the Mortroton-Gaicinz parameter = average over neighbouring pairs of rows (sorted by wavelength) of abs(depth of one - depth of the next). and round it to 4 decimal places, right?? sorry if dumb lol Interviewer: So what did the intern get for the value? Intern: 0.0082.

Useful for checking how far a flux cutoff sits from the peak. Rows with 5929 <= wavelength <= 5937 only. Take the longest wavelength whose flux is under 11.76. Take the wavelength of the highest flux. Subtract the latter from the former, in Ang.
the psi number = 6.8 Ang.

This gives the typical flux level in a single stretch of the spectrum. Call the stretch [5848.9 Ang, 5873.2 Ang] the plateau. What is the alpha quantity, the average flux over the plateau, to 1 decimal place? 12.1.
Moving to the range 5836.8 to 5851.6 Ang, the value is 12.6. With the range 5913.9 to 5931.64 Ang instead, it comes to 12.0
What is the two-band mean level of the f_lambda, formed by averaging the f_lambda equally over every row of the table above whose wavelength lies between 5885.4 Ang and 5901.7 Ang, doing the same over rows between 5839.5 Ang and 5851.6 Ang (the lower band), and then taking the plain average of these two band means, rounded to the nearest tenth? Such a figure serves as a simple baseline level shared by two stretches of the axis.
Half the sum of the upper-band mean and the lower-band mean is 11.3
